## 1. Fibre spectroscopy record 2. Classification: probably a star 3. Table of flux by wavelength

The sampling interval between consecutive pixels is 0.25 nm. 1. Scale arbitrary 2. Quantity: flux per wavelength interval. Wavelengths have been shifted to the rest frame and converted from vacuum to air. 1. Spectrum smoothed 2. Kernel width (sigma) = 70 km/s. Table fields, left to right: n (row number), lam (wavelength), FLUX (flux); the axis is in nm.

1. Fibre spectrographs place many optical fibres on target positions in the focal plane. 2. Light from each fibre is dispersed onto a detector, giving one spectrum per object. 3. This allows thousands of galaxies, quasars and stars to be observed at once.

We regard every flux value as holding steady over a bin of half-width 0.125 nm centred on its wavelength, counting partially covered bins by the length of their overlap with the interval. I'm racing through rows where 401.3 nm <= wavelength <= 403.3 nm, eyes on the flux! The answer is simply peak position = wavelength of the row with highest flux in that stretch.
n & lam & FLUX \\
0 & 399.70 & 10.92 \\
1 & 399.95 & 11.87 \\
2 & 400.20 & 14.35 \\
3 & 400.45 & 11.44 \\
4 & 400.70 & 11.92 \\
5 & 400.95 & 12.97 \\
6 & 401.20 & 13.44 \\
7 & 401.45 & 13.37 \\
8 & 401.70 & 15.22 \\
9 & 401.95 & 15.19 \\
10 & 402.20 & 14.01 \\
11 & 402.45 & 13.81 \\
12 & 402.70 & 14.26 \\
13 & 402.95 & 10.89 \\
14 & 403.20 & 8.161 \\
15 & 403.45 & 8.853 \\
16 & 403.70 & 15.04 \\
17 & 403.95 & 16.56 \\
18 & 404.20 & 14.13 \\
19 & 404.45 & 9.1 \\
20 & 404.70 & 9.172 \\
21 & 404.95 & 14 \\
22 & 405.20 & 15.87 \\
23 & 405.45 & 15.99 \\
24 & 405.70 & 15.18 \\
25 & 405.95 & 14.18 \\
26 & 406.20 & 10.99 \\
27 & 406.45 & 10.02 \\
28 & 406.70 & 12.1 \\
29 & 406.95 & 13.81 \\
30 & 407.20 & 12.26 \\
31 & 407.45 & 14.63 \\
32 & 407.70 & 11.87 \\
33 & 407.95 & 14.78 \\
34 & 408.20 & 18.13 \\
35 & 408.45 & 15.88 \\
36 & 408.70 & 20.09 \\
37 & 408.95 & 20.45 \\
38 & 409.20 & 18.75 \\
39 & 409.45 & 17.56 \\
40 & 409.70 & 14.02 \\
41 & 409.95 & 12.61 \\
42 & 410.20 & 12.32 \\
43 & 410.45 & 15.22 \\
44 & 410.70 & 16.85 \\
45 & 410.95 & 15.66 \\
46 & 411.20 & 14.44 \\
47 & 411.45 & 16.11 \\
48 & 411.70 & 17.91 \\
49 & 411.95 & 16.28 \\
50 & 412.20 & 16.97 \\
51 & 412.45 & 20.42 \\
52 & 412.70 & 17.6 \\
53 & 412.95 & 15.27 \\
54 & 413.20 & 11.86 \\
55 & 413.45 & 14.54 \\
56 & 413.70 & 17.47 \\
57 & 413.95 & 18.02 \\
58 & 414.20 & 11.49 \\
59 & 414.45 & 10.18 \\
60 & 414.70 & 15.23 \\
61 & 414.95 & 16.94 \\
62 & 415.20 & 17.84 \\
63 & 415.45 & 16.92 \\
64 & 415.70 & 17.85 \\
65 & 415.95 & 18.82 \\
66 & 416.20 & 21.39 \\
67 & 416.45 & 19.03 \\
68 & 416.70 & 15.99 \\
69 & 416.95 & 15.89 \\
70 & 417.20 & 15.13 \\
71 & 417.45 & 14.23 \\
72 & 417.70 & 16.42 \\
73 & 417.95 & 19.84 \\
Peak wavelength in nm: 401.70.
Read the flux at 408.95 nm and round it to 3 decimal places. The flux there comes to 20.450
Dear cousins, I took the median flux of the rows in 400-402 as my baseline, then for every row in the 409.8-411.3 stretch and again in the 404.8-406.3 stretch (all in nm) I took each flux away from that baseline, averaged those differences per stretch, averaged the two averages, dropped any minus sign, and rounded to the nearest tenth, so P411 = 1.0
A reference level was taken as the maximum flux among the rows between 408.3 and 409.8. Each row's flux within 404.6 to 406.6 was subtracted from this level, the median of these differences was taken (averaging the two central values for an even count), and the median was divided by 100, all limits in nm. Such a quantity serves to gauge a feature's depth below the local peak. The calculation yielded 0.064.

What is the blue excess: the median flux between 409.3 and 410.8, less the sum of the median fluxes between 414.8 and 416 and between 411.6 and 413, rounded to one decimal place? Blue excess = -20.5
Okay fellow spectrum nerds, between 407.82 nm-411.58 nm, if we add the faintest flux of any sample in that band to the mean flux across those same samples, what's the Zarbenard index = 29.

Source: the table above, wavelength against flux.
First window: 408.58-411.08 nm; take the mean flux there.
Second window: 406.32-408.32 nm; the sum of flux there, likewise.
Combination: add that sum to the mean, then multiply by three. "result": 372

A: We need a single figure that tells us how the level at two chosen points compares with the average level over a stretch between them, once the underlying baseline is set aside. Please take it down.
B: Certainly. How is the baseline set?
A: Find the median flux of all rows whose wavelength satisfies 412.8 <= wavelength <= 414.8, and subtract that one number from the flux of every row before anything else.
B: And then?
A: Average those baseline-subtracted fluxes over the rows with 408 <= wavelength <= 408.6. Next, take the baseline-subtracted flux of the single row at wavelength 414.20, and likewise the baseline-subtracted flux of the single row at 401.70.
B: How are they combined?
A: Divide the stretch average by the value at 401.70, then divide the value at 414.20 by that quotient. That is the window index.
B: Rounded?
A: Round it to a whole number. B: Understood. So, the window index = -1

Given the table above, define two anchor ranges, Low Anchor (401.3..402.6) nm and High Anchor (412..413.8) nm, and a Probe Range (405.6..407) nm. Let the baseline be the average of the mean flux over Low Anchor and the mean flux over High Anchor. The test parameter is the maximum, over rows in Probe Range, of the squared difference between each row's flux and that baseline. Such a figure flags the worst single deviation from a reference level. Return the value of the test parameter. 28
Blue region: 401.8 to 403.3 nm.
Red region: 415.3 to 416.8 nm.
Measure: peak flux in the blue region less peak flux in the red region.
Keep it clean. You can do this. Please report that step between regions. -6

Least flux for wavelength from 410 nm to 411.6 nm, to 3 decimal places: 12.320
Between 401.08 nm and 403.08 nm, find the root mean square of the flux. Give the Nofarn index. 13.8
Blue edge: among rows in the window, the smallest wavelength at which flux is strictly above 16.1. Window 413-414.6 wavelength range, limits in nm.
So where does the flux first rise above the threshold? 413.70 nm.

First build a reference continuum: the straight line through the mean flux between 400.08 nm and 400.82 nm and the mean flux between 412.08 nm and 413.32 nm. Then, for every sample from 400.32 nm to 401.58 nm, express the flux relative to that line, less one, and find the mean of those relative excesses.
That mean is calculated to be -0.01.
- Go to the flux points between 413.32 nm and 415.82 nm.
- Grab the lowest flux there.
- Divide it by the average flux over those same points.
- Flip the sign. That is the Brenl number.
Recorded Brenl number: -0.65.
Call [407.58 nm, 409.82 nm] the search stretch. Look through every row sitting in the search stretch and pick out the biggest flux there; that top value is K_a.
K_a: 20.45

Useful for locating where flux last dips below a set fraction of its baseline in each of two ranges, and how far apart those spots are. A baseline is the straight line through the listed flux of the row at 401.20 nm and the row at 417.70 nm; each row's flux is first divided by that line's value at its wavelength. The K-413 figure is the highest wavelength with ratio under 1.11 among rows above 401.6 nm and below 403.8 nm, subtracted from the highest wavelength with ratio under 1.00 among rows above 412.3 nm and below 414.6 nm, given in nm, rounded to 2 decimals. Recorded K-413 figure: 10.75 nm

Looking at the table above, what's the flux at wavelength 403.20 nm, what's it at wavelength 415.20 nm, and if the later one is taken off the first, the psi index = -10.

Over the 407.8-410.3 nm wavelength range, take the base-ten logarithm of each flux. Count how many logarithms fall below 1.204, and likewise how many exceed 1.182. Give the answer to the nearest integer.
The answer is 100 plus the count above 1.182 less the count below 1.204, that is 101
